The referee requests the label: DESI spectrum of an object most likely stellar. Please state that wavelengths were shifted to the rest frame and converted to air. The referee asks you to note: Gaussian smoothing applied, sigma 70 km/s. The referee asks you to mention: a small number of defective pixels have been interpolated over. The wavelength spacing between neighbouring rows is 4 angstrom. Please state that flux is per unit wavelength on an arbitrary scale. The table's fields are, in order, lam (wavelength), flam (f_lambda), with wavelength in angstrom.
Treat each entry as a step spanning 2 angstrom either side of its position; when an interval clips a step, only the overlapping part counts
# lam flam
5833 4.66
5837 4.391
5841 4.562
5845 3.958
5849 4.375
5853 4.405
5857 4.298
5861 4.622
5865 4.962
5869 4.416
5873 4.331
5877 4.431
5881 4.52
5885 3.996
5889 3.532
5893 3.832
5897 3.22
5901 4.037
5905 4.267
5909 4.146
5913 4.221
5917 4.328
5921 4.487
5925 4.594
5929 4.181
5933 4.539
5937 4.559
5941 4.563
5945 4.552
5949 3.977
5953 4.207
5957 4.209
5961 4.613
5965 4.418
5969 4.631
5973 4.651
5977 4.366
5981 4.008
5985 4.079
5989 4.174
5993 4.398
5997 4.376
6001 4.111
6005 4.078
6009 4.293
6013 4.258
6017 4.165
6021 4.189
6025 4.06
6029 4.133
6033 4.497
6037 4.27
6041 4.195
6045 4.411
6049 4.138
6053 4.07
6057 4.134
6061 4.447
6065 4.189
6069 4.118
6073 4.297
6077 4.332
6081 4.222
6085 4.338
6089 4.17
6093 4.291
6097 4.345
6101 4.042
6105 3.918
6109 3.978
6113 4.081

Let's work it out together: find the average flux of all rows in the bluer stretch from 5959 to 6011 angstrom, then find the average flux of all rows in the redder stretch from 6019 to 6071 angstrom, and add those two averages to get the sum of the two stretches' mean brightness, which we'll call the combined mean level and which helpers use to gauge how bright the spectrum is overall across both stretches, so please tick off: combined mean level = 8.54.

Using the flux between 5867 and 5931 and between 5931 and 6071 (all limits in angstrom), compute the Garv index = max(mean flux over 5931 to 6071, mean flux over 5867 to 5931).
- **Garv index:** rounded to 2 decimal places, 4.29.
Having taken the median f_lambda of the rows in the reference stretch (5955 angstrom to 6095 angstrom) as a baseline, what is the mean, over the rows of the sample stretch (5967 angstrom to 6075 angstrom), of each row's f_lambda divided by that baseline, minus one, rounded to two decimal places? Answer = 0.01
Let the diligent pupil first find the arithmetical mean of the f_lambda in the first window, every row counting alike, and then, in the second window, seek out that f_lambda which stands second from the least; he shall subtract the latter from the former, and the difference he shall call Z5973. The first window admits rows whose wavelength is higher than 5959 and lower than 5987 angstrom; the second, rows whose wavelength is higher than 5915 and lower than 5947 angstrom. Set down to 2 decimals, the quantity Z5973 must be 0.07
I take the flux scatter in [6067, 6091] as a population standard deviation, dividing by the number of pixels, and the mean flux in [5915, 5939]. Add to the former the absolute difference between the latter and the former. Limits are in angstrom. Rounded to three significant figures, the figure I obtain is 4.45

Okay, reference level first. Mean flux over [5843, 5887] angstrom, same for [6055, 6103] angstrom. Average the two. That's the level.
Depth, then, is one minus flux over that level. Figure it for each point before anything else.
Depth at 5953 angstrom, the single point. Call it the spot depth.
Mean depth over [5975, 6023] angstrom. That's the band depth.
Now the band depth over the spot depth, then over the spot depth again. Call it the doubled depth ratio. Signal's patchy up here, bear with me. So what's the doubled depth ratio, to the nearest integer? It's 39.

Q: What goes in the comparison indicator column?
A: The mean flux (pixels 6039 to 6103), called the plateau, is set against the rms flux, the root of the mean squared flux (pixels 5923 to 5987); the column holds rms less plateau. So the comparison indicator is 0.16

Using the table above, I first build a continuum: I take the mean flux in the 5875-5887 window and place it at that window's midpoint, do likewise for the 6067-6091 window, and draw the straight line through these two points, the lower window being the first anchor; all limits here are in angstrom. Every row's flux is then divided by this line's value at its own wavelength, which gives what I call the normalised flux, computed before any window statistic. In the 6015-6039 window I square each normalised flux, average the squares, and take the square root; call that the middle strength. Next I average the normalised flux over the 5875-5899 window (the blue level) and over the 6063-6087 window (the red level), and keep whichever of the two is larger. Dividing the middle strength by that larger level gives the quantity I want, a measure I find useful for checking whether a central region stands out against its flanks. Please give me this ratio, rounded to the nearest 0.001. 0.989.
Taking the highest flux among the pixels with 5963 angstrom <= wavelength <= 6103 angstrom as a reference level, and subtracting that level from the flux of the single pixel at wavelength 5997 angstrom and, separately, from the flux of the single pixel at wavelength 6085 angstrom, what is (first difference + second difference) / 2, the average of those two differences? -0.29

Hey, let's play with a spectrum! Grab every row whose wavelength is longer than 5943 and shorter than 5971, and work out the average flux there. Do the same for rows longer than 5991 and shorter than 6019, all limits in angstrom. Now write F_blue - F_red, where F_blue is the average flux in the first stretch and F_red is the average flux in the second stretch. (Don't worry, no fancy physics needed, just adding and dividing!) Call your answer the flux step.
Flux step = 0.13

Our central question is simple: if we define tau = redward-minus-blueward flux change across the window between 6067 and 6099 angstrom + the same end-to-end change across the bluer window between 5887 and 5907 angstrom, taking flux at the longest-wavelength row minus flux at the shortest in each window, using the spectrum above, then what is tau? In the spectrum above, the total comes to 1.0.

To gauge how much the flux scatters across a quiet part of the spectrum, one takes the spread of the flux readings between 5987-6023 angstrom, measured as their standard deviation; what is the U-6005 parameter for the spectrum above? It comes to 0.11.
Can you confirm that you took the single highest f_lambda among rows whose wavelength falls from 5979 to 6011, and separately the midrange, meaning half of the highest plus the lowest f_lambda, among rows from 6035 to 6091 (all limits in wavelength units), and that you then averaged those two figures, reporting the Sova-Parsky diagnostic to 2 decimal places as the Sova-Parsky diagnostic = 4.33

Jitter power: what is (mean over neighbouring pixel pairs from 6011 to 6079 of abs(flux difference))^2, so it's 0.02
